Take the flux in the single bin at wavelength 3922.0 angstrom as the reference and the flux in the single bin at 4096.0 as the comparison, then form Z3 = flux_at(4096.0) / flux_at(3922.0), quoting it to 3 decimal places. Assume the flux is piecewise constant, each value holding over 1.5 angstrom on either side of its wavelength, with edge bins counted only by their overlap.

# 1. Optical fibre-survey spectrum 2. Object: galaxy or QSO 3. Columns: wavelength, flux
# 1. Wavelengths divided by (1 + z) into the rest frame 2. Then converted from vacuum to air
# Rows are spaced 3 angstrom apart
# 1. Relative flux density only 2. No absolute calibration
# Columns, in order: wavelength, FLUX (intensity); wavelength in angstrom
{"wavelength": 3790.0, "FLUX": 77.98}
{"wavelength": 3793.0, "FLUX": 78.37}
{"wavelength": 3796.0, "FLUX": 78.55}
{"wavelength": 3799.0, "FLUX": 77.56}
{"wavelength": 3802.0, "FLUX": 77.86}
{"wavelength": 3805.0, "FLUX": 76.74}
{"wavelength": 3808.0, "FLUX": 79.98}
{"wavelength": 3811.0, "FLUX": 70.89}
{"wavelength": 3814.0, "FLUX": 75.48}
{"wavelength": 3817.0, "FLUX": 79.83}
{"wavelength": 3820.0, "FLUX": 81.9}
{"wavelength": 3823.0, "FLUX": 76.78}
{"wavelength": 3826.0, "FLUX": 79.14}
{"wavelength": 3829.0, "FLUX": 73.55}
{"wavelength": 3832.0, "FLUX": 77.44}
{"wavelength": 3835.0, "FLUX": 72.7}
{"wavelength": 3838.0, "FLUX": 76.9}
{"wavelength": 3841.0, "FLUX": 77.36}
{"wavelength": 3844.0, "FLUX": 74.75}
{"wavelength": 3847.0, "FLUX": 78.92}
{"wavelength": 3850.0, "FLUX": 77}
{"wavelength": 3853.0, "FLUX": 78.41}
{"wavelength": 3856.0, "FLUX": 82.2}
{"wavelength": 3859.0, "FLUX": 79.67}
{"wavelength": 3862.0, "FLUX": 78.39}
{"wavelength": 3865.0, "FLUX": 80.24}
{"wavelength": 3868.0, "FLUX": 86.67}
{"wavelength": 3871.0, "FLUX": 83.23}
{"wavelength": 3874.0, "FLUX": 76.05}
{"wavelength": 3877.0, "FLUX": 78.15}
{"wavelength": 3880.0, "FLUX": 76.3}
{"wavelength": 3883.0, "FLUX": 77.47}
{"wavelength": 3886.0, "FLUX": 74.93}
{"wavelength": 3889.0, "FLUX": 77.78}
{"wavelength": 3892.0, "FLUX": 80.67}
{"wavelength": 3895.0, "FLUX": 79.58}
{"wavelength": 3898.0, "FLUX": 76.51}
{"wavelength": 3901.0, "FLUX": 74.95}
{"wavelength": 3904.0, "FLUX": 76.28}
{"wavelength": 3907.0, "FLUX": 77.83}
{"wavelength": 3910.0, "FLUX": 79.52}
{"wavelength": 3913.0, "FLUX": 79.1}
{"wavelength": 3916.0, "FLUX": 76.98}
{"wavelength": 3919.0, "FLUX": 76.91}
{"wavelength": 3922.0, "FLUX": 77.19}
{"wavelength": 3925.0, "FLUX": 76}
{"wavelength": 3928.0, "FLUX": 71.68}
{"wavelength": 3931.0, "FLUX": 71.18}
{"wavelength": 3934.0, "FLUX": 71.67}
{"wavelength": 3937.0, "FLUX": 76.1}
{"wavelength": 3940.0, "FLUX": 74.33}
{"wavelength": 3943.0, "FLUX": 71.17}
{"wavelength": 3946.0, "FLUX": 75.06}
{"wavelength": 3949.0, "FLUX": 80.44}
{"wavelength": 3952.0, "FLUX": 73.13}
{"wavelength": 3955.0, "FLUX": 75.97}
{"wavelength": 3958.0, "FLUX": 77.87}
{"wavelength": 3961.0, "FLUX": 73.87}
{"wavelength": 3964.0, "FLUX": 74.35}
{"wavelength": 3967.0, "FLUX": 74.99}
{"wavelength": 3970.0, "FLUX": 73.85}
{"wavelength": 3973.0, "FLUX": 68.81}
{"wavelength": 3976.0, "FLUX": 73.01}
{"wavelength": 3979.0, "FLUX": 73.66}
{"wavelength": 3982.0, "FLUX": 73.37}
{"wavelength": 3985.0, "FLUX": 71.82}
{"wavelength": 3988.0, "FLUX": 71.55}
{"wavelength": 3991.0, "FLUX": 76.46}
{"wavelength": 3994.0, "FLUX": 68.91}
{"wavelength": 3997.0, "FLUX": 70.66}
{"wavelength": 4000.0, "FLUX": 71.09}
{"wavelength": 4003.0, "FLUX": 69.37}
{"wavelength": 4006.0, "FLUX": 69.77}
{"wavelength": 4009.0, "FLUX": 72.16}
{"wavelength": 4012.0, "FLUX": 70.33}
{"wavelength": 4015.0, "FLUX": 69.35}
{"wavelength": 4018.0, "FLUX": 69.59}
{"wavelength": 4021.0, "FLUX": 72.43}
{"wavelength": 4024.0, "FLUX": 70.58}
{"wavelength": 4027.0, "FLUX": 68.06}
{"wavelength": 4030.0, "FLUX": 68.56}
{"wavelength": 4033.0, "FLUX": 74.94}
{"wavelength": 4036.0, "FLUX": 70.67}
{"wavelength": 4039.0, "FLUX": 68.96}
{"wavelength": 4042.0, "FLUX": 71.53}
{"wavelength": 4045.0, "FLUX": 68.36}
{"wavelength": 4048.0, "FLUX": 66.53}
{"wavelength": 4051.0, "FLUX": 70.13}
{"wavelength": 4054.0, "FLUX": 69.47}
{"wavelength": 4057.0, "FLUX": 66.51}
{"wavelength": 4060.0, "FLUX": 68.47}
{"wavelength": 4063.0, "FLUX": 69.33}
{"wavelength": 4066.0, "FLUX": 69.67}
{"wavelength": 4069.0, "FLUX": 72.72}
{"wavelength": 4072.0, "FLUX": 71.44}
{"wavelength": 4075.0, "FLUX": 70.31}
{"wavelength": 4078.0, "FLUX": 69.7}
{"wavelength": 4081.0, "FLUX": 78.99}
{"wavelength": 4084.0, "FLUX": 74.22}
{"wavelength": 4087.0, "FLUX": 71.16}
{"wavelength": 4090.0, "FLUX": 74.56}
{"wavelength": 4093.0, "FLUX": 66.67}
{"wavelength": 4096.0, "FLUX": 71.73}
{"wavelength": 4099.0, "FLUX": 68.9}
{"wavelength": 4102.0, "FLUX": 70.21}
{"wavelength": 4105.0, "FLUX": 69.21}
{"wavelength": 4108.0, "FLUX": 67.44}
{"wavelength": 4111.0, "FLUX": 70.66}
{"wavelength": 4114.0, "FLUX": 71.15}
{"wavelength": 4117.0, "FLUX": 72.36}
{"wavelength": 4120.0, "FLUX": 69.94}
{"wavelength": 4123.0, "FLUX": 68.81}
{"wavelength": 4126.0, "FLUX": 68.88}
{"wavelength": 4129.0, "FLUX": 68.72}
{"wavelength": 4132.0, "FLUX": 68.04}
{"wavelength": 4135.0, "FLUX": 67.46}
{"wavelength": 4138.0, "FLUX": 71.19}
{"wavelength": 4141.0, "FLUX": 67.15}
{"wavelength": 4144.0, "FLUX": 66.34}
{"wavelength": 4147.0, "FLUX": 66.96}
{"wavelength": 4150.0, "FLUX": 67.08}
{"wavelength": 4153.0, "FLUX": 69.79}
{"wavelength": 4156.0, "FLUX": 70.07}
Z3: 0.929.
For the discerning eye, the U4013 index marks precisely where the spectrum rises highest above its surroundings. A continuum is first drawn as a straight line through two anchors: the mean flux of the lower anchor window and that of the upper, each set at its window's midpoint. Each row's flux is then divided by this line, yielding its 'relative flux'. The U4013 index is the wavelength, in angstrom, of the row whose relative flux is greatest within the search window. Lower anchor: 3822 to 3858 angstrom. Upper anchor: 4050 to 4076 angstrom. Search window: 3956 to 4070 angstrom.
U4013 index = 3958.0 angstrom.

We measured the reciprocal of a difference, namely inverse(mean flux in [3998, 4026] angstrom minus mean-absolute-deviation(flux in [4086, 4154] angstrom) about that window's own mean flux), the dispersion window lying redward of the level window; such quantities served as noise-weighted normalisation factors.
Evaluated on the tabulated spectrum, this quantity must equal 0.0145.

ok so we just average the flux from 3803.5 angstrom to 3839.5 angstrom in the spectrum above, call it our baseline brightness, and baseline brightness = 77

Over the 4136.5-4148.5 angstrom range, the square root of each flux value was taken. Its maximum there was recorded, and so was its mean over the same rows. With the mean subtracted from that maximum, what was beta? 0.20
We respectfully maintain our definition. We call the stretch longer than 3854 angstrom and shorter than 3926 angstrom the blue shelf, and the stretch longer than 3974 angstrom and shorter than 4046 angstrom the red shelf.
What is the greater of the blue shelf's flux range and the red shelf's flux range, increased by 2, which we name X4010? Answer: 13.7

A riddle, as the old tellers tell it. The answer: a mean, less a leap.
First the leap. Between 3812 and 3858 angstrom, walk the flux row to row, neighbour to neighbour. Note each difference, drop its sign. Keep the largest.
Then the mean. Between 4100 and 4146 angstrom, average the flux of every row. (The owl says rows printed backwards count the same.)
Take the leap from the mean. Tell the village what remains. 64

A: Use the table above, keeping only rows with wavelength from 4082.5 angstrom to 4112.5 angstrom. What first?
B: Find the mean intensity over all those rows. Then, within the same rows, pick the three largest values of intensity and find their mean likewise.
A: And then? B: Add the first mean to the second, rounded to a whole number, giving 144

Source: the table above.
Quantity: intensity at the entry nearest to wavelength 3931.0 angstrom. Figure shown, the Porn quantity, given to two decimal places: 71.18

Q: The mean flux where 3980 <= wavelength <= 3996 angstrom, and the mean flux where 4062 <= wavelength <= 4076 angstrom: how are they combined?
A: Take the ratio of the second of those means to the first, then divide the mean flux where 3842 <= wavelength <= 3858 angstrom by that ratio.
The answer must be 80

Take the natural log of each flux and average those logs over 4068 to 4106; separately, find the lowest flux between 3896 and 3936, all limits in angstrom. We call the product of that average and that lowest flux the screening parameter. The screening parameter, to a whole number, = 304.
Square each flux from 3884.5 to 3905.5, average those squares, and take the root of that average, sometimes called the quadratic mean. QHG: 77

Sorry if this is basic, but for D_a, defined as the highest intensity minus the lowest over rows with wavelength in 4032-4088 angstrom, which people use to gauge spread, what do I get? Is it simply 12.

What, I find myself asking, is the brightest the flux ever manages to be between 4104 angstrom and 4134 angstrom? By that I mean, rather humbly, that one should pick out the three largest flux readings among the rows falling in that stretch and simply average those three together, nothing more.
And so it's 71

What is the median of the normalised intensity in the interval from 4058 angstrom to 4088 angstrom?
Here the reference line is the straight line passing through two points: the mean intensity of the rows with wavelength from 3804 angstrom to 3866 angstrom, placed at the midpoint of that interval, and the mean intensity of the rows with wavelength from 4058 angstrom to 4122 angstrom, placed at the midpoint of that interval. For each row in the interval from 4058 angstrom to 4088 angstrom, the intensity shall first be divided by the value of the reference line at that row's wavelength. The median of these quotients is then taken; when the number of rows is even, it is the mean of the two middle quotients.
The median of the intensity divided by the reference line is 0.99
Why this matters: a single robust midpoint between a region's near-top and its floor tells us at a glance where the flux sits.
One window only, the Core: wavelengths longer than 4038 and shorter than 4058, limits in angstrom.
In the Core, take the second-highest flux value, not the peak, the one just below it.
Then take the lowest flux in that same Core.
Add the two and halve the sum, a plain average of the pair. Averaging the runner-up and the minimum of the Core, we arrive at 68.3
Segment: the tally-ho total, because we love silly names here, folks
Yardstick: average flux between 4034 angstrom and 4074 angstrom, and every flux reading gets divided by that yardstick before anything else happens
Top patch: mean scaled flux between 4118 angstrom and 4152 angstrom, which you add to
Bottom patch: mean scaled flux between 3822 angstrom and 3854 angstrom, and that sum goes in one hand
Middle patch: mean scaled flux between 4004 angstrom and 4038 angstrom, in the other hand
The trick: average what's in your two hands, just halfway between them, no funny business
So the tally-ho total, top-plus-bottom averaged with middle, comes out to 1.55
